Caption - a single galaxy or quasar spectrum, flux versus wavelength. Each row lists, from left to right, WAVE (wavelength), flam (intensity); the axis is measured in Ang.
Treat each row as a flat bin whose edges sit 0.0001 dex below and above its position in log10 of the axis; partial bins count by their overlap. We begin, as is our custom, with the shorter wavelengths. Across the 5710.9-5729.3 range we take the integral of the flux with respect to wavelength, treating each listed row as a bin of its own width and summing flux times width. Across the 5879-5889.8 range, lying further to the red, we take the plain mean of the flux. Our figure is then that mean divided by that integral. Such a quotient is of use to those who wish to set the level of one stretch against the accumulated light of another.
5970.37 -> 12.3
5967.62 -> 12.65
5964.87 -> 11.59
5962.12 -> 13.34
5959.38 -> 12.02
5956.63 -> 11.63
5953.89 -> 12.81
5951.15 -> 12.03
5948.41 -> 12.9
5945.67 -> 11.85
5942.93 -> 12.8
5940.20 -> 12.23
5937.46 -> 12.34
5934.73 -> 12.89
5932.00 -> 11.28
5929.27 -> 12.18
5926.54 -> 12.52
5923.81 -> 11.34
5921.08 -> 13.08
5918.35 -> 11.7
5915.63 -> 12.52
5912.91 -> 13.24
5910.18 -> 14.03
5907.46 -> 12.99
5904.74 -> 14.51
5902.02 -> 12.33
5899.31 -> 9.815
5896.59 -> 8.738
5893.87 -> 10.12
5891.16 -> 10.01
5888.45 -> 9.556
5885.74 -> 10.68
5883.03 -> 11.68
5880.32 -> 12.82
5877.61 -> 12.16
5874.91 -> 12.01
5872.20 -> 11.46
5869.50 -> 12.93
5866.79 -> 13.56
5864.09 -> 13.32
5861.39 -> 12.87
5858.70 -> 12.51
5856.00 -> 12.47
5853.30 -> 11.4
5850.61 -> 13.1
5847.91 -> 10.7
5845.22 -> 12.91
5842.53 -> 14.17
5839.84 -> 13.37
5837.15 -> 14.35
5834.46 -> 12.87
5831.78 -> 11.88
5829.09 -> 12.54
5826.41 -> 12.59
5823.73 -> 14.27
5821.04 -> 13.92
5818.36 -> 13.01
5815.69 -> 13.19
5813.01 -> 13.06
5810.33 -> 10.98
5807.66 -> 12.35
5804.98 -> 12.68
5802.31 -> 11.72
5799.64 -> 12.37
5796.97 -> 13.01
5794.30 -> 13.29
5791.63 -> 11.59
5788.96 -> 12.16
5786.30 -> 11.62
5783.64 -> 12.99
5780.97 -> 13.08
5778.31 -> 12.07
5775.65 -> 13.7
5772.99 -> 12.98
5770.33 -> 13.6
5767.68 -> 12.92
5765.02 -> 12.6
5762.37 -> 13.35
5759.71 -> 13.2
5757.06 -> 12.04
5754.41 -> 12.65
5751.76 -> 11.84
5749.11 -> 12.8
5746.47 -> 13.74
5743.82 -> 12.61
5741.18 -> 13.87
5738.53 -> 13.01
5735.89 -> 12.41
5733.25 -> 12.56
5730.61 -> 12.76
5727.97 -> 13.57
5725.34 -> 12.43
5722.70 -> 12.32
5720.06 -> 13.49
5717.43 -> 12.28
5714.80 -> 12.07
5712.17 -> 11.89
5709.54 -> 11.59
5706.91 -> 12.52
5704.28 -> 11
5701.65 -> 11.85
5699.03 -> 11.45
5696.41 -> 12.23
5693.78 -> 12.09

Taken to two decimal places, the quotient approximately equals 0.05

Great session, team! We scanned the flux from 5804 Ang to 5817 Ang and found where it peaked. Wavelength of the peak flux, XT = 5815.69 Ang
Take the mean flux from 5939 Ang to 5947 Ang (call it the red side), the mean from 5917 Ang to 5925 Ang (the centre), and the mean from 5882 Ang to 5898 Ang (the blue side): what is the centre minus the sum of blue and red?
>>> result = -10.4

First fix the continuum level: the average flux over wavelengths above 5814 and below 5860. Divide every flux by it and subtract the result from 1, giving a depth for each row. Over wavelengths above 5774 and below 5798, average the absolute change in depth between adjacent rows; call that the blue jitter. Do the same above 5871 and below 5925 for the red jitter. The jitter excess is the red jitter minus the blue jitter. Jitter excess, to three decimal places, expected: 0.013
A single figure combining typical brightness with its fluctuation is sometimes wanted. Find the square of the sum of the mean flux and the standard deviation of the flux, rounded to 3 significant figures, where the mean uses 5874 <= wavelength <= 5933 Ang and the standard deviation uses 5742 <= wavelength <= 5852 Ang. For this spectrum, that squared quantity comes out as 159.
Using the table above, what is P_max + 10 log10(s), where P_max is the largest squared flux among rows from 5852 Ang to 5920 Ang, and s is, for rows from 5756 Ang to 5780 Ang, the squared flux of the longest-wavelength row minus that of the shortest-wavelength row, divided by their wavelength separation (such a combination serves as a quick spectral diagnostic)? 196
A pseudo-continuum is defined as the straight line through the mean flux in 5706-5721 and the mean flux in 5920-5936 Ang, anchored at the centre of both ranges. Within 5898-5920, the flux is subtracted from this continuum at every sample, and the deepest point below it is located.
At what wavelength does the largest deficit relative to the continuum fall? 5899.31 Ang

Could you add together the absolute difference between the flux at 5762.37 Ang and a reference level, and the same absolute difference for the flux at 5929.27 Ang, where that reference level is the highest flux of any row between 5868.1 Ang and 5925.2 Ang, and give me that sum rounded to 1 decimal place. 3.5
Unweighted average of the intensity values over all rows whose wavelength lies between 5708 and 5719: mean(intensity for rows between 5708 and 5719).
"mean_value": 12.0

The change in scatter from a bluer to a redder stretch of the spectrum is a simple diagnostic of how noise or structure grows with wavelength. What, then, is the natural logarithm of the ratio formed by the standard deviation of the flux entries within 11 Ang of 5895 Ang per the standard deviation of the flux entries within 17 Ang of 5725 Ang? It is 1.0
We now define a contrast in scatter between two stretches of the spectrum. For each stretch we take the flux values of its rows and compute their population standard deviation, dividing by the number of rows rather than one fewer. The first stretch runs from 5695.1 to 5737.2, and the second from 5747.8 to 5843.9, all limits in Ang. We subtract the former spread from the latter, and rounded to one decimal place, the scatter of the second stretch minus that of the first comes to 0.1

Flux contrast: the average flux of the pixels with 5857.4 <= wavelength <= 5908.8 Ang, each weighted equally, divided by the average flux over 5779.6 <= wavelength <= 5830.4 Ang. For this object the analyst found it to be 0.93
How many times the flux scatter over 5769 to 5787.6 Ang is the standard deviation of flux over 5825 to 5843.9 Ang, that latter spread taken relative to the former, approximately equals 1.2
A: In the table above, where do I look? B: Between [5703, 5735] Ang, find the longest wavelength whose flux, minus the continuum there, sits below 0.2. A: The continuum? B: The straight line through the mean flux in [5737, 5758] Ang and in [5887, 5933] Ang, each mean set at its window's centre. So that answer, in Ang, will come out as 5733.25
